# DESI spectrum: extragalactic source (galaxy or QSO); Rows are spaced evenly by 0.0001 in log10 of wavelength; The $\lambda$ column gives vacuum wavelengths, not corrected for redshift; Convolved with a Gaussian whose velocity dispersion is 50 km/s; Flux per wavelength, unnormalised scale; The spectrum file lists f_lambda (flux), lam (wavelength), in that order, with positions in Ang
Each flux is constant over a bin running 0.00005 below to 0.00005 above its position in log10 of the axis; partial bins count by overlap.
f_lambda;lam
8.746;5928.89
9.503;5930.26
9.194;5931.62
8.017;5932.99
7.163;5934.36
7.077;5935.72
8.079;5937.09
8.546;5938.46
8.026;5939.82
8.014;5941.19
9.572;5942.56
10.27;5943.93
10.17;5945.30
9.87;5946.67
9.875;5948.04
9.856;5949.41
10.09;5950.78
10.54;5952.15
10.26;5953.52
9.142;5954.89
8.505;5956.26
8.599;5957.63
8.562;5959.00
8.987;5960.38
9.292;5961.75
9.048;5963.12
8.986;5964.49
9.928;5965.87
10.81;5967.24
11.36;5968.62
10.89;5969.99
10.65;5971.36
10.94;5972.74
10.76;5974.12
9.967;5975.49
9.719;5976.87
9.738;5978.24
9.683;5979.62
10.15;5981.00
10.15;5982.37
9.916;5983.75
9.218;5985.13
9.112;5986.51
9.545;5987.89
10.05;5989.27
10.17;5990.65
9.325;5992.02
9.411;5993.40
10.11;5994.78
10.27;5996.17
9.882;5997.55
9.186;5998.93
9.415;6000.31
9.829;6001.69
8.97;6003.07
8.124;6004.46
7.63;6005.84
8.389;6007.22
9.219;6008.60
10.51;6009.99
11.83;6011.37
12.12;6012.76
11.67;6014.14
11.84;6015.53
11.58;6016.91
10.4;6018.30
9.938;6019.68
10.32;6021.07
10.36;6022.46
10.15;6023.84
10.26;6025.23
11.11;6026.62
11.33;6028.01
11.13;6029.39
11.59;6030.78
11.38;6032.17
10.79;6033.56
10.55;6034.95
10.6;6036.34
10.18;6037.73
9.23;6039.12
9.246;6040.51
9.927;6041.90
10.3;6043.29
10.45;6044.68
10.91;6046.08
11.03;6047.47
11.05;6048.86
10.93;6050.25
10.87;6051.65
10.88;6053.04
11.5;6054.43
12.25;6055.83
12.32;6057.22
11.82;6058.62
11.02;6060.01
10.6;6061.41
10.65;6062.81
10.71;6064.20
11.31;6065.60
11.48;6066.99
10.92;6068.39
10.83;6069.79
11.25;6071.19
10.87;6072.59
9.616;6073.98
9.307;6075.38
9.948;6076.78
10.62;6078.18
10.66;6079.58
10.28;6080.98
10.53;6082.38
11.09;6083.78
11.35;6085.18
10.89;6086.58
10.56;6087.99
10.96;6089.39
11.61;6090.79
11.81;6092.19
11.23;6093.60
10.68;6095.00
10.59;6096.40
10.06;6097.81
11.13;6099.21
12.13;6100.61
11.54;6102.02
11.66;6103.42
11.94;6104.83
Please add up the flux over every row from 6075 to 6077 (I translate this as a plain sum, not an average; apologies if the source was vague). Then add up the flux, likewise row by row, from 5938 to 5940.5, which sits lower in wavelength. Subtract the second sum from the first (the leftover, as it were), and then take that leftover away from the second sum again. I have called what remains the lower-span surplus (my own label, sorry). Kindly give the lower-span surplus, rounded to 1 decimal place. 13.9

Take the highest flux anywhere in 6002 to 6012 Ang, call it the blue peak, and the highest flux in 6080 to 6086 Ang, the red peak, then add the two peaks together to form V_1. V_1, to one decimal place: 23.2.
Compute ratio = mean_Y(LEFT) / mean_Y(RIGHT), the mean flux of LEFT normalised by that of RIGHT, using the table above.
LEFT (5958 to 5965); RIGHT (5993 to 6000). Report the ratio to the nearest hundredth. 0.92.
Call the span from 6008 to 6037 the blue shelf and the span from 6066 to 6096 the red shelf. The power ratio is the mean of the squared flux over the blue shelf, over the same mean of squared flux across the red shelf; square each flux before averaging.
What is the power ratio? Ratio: 1.02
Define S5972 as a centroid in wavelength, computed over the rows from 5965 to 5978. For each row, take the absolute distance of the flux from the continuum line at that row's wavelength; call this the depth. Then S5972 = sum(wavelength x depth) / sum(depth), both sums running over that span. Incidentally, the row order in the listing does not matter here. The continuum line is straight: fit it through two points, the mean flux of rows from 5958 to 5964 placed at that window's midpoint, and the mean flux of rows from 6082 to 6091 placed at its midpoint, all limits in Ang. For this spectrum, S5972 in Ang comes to 5970.7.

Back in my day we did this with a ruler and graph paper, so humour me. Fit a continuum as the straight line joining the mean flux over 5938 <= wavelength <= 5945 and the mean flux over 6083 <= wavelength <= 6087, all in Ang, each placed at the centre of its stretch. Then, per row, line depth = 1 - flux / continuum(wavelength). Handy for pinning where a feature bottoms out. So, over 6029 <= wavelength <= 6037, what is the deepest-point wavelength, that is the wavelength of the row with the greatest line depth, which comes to 6034.95 Ang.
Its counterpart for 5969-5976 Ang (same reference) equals 5975.49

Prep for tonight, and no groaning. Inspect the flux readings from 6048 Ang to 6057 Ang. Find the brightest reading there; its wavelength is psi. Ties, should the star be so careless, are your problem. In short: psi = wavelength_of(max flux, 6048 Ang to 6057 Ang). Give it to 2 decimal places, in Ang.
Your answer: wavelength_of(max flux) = 6055.83 Ang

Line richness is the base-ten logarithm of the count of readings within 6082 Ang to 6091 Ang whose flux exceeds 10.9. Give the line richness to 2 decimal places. 0.60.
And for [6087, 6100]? 0.70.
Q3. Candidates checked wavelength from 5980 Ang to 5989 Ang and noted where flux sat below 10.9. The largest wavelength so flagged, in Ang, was 5987.89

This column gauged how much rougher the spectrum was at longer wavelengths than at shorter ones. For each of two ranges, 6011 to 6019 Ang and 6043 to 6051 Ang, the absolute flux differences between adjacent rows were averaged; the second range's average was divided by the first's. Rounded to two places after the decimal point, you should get 0.37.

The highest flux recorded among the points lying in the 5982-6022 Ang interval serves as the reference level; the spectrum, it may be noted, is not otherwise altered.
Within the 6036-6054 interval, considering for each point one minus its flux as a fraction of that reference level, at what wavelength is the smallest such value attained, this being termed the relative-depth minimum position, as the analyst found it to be 6048.86 Ang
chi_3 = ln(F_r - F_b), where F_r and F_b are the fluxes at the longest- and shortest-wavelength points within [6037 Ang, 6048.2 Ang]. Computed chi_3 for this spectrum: -0.2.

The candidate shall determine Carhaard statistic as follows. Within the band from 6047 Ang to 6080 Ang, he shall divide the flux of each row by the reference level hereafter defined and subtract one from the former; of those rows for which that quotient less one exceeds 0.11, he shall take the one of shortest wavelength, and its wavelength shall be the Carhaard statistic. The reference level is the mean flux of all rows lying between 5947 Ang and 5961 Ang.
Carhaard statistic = 6047.47 Ang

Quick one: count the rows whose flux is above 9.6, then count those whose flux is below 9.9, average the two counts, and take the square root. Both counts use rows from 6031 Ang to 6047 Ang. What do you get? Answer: 2.345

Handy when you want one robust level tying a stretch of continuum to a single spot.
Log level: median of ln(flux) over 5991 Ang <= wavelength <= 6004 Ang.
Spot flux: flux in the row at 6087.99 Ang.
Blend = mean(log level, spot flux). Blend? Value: 6.4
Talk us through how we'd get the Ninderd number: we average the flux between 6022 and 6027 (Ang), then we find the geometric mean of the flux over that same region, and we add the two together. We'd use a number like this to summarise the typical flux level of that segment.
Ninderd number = 20.9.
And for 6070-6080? 20.6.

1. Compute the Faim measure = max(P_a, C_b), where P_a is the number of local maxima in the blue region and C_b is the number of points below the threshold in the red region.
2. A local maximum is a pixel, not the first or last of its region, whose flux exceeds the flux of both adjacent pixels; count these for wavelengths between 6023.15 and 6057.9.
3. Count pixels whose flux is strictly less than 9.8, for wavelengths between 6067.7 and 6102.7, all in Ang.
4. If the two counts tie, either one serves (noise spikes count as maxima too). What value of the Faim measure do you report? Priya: 4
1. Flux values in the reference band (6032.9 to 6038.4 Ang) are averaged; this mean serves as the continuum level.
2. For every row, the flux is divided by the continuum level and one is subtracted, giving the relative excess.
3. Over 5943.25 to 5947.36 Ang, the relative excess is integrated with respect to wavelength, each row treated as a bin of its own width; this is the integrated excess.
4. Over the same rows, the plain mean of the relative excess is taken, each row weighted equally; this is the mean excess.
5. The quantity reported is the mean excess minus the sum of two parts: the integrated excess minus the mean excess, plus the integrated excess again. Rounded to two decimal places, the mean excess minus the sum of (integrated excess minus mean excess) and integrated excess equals 0.25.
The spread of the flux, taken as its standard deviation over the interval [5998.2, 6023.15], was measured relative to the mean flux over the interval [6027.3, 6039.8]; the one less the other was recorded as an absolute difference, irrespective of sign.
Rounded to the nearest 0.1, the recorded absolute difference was 9.4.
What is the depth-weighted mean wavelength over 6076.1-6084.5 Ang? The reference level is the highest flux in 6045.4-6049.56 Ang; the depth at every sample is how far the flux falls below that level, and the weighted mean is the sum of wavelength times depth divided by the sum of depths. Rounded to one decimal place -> 6079.2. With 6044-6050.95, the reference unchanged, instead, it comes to 6045.7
